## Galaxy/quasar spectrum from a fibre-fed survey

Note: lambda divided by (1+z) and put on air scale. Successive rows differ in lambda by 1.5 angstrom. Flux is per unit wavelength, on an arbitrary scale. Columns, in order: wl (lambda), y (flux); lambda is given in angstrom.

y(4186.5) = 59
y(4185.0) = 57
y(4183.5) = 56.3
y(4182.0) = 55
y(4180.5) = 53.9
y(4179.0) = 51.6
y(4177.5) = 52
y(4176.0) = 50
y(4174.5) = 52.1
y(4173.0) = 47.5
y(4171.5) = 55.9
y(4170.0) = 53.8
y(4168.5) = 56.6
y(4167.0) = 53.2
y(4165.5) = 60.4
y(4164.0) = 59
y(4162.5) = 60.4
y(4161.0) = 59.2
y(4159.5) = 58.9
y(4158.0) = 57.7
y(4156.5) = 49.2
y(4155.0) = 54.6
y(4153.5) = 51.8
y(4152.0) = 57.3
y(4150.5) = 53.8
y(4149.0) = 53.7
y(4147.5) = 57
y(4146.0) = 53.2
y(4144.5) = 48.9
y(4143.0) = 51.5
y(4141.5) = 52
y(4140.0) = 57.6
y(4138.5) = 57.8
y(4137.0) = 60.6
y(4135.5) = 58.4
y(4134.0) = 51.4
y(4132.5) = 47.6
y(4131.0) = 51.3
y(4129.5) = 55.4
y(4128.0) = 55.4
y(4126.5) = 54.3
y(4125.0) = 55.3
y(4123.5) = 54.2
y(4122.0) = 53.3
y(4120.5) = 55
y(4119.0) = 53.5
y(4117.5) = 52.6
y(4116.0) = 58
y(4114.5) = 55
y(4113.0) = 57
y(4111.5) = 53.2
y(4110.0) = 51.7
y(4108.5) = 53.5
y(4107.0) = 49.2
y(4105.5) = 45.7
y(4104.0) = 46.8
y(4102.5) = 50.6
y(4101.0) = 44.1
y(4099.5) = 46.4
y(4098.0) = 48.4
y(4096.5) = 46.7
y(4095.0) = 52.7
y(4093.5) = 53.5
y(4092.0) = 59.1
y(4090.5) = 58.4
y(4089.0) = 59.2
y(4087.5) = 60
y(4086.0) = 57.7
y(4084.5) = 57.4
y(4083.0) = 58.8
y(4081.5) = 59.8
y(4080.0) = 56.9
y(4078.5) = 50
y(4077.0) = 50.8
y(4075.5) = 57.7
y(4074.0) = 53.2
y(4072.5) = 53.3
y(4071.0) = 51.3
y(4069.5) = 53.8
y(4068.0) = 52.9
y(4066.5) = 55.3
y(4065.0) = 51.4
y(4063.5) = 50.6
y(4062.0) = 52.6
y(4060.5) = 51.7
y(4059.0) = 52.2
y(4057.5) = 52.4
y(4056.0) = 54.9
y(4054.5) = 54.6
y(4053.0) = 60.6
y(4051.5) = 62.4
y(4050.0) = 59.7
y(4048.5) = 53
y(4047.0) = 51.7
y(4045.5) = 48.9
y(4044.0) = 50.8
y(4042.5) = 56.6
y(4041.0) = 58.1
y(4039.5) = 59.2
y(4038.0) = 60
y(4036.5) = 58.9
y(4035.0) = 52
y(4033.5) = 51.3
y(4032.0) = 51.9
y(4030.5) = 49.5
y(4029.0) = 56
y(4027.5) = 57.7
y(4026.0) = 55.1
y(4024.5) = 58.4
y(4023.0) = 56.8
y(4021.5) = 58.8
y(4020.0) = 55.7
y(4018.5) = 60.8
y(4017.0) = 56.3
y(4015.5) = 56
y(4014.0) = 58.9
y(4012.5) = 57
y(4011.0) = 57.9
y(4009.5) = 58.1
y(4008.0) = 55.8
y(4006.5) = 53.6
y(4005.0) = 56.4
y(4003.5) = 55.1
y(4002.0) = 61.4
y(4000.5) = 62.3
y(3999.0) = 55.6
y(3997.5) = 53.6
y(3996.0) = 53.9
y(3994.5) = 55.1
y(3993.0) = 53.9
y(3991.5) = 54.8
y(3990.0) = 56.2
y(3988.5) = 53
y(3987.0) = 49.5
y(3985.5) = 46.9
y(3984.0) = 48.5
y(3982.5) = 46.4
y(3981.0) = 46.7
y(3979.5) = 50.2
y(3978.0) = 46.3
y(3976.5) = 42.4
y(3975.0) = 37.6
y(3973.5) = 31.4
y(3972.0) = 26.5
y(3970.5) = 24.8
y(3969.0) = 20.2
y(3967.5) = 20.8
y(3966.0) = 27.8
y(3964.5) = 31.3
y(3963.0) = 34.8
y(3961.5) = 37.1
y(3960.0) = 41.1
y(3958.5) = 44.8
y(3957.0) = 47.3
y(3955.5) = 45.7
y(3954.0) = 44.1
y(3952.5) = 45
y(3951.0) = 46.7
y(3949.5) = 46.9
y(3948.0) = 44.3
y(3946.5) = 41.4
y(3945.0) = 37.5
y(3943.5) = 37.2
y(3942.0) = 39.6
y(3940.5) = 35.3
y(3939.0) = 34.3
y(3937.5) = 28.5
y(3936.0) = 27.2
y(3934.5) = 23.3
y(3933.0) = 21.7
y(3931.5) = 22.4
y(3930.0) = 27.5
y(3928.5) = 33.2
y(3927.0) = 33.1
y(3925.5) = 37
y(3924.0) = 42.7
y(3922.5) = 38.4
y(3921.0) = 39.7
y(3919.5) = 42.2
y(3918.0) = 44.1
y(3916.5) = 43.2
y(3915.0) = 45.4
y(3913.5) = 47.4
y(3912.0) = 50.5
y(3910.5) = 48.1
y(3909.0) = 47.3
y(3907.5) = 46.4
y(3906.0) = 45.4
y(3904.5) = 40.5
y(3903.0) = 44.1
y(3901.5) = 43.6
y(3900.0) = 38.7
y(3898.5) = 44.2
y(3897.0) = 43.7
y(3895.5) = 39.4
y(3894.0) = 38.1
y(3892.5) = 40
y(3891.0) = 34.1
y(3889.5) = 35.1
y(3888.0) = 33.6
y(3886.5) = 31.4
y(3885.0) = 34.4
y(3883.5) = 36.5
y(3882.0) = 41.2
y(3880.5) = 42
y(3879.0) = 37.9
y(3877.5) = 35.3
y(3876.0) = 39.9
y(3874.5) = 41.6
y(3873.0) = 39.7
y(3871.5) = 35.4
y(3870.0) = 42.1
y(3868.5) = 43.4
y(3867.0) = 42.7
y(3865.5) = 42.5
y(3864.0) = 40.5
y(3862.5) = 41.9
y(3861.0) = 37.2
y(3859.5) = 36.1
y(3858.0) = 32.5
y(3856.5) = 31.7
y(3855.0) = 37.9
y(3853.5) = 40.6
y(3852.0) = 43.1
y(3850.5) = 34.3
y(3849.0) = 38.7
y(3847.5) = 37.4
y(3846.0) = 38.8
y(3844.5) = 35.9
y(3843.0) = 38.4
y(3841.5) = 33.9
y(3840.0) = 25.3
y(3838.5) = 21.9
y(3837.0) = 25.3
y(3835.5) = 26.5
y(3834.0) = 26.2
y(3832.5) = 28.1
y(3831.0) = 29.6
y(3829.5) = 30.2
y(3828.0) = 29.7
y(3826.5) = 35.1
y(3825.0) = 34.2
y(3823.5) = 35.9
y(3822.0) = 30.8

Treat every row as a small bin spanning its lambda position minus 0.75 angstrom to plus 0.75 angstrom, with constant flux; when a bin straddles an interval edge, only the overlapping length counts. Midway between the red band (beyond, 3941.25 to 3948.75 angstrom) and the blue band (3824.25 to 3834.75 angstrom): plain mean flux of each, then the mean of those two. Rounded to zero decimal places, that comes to 35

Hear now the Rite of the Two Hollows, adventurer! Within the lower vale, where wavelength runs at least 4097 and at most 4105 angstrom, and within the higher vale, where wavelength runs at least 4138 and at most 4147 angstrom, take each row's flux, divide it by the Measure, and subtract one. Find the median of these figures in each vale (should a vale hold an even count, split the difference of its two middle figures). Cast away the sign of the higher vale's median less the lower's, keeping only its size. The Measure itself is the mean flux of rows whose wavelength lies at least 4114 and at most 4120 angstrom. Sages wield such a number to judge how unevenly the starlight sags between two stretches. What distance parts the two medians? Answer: 0.11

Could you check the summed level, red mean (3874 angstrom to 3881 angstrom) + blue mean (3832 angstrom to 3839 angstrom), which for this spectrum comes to 65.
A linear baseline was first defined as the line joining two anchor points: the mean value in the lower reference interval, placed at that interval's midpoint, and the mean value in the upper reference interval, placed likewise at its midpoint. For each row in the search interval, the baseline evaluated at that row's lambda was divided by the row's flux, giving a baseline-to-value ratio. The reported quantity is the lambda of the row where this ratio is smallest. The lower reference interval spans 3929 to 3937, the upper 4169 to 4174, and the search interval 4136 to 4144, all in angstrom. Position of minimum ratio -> 4137.0 angstrom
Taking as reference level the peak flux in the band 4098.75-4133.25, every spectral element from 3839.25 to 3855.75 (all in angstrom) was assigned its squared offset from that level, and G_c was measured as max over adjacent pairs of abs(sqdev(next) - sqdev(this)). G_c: 488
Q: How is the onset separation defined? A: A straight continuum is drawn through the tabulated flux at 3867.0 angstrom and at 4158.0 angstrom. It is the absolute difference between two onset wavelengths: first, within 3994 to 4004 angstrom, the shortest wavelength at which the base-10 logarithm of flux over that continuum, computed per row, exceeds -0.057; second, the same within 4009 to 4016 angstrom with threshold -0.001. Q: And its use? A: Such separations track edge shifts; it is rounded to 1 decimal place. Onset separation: 15.0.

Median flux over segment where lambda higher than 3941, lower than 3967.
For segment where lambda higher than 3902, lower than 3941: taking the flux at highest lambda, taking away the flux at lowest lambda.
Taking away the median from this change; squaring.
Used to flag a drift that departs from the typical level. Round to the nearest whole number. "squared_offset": 2520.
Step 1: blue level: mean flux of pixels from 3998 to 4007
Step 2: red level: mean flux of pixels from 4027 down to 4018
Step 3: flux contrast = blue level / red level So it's 1.00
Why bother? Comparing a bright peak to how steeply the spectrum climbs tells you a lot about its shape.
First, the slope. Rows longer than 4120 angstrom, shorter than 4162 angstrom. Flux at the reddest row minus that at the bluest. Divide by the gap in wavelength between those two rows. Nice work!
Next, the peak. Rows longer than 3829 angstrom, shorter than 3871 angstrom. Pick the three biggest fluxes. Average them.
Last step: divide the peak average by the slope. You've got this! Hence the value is 415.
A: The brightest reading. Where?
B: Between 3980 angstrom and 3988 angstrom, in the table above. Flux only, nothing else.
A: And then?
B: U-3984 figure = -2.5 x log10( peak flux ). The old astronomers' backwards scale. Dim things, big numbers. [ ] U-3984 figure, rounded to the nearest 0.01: -4.24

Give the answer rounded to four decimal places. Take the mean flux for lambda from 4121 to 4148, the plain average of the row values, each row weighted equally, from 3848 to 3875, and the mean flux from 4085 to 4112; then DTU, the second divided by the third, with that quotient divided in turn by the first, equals 0.0138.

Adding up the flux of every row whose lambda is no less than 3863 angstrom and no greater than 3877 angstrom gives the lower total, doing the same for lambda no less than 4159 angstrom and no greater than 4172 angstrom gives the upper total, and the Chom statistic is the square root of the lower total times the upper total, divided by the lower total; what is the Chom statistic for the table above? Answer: 1.19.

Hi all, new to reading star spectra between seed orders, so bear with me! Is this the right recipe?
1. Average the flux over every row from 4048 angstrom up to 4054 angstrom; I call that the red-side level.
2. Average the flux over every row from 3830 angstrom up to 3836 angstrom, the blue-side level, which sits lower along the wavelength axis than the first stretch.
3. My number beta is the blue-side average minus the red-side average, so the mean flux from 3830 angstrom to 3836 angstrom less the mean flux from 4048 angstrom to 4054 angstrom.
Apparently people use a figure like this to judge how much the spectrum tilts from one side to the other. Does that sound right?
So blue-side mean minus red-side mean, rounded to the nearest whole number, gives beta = -31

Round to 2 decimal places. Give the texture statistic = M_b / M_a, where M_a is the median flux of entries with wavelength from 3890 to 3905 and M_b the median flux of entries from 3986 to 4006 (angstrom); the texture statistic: 1.37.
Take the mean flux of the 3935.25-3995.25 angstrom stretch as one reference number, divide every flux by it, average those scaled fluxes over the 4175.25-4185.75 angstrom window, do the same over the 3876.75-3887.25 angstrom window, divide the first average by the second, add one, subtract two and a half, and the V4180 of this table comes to 0.0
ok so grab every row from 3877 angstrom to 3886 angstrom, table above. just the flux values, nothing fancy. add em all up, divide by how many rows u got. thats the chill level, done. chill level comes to 38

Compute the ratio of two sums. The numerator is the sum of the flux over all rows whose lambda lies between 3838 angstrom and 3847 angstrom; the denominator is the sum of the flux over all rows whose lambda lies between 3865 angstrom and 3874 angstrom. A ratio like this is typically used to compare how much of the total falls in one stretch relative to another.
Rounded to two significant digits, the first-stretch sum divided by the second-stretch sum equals 0.79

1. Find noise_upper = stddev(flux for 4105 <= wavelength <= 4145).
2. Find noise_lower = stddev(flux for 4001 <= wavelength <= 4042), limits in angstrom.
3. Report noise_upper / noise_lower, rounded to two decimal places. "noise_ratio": 1.18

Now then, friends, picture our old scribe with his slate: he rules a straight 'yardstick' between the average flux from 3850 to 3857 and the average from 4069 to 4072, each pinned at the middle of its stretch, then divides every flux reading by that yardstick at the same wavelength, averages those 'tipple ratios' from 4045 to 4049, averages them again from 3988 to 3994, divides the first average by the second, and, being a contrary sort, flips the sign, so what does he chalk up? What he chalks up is -0.87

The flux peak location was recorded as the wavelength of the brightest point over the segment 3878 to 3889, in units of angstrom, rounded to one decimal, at 3880.5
